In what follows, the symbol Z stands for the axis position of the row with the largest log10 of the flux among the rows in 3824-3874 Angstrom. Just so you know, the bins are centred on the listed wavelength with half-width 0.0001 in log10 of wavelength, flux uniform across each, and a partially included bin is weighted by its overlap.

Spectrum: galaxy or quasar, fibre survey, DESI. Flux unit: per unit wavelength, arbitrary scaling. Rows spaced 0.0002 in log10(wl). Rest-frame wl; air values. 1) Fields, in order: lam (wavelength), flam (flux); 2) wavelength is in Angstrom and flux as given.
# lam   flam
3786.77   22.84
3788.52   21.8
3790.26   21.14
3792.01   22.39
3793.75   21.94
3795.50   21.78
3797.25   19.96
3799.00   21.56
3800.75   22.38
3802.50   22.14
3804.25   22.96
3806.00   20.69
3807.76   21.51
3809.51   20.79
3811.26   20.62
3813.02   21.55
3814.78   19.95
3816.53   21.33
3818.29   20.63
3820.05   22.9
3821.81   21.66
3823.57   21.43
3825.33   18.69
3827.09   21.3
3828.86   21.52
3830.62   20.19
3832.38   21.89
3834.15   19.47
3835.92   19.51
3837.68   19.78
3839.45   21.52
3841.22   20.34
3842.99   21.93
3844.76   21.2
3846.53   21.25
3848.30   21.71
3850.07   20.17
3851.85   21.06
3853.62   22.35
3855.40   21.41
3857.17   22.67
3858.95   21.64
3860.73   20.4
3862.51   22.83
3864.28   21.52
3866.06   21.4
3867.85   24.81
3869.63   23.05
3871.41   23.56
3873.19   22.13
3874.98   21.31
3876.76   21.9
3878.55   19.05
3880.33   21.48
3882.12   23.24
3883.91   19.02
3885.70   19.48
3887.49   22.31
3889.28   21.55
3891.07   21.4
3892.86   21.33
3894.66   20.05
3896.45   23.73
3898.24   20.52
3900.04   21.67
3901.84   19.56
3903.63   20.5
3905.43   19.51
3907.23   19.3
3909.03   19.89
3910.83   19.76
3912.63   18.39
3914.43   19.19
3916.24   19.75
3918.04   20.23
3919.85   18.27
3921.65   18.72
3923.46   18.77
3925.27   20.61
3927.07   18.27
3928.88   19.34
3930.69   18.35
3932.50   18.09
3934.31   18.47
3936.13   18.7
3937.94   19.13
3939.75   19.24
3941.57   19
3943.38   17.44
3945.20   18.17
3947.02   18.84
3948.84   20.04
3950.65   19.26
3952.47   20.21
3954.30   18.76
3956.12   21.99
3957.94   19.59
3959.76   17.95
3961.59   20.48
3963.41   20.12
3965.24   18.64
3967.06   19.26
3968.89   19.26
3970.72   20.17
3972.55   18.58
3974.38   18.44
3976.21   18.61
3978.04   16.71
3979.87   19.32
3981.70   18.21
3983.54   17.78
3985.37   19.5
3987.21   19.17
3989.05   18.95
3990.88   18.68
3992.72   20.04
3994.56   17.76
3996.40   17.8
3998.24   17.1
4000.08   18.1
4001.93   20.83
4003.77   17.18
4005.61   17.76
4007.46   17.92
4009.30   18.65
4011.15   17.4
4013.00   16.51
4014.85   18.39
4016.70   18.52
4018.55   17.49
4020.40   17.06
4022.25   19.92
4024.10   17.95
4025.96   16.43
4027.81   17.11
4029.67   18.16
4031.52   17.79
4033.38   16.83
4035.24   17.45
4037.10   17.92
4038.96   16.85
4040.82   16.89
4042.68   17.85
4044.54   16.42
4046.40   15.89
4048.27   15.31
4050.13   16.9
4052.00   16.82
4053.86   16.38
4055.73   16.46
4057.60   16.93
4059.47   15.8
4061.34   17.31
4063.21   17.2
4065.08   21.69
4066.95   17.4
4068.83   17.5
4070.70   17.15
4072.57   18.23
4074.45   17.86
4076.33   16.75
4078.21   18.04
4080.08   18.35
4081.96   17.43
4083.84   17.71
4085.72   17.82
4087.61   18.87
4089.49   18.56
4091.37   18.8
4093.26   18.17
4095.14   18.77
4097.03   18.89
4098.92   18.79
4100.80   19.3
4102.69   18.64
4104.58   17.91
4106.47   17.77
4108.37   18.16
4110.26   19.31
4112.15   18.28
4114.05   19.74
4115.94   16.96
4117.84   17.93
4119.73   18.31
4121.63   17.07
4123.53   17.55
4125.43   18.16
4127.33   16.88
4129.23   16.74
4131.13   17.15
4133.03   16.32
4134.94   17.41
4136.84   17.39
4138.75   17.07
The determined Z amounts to 3867.85 Angstrom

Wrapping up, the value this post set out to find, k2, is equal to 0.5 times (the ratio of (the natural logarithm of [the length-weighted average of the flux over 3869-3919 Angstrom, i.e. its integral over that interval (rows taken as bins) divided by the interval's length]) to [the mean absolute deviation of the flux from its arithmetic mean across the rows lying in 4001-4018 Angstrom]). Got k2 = 1.76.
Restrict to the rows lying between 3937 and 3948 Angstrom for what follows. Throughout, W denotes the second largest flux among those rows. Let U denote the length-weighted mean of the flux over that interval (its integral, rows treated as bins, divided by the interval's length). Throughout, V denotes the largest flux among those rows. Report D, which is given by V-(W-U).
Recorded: 18.8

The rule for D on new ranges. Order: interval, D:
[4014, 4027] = 19.4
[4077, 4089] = 18.6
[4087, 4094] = 18.7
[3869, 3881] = 22.3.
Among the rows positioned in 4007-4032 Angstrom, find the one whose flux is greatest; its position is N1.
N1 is 4022.25 Angstrom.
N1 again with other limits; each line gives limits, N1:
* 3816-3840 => 3820.05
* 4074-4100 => 4097.03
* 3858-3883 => 3867.85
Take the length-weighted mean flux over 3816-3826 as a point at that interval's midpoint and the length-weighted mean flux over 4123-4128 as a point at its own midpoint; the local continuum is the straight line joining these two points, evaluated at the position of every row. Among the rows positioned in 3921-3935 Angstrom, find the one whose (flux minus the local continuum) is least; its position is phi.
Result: 3932.50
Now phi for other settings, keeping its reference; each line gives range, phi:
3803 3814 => 3811.26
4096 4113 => 4106.47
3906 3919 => 3912.63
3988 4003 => 3998.24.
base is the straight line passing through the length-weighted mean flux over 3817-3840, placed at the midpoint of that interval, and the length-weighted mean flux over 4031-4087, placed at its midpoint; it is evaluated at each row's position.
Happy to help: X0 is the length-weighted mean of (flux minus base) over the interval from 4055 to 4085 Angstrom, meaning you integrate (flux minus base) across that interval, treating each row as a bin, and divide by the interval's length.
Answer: 0.5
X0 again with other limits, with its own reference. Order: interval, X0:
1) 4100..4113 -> 1.9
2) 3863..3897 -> 1.7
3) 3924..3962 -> 0.1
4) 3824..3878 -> 0.9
